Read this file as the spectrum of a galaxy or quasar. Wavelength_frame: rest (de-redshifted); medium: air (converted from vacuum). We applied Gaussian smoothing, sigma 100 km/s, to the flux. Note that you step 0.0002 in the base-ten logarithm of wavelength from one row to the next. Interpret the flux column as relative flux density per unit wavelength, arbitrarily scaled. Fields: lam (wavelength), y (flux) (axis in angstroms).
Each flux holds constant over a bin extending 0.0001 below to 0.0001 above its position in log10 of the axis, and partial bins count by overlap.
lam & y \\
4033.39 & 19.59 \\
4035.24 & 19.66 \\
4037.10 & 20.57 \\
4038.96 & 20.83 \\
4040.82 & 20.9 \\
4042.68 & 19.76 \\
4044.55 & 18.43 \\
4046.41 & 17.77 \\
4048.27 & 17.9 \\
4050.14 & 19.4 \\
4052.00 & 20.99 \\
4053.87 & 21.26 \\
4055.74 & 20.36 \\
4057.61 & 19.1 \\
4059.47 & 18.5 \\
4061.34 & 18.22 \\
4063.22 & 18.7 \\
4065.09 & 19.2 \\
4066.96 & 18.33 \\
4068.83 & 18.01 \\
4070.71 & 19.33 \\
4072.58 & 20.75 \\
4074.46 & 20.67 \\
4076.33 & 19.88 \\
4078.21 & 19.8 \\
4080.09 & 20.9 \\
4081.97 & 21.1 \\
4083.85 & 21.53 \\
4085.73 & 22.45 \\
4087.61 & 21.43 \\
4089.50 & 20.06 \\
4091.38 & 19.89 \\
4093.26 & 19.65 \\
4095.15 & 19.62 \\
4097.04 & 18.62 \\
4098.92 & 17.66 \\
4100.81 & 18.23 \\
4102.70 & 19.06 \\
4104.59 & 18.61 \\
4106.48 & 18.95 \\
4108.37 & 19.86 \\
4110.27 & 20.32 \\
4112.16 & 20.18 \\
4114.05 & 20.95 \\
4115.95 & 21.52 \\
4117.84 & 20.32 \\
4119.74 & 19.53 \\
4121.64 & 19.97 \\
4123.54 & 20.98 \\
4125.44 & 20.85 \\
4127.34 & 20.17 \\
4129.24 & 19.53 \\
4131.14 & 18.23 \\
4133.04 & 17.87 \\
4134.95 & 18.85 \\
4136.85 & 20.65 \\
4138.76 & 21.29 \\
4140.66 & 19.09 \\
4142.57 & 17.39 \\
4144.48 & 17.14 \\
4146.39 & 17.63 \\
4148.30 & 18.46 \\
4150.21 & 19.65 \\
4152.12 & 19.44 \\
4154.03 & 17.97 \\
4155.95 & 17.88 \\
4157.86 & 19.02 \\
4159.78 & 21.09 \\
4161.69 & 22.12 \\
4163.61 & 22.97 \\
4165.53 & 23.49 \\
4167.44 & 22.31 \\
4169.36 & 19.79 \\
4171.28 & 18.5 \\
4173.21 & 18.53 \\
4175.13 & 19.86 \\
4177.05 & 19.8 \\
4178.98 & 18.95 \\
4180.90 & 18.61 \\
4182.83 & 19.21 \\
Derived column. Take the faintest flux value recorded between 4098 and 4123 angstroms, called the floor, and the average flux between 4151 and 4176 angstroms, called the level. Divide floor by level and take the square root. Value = 0.934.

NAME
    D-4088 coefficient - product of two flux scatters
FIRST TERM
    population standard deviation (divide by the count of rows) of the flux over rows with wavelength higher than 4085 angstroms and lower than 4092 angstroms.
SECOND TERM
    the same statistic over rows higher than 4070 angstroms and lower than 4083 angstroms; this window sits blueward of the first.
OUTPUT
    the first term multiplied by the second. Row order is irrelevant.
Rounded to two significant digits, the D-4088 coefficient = 0.65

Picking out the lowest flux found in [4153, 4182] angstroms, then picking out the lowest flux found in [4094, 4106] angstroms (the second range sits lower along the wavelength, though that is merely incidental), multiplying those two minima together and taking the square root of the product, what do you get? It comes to 17.77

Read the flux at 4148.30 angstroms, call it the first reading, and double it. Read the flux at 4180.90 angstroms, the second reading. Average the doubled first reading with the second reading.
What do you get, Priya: 27.8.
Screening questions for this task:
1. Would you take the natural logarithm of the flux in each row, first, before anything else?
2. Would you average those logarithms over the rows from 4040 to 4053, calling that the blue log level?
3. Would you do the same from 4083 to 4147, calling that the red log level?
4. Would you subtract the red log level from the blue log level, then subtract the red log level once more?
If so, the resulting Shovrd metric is -2.99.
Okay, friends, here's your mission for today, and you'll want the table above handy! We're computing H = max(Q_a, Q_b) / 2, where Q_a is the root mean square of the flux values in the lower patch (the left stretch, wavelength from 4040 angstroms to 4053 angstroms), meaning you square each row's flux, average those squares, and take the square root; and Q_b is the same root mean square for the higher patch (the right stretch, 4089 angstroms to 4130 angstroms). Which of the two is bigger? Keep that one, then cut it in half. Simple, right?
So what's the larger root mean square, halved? 9.9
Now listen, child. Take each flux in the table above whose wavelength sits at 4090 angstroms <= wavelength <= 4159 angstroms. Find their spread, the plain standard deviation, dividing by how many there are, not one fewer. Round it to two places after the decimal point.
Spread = 1.15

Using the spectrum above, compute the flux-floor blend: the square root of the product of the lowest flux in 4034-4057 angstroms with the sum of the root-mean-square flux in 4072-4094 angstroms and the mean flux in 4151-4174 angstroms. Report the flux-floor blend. 27.0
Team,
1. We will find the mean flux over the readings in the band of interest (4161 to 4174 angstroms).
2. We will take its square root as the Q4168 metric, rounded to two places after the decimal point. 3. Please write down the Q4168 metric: 4.59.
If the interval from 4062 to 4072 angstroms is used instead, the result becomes 4.33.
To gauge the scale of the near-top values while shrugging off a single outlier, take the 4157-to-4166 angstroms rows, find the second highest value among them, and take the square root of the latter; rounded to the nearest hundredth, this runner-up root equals 4.79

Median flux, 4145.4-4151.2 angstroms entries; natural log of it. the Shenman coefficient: 2.92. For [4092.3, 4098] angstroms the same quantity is 2.98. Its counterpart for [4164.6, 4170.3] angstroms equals 3.11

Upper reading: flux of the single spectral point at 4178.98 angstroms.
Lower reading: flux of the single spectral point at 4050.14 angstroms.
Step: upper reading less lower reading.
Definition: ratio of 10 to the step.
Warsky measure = -22.2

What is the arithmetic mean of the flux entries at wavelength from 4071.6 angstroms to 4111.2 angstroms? 20.0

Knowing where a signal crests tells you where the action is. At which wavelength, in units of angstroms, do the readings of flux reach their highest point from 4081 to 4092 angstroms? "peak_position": 4085.73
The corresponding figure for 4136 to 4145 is 4138.76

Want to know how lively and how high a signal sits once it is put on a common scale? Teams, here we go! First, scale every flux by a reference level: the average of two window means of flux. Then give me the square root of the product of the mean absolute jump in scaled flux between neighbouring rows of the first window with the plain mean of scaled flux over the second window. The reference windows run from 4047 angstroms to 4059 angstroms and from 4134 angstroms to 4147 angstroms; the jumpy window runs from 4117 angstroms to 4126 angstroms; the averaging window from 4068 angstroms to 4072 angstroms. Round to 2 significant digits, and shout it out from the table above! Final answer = 0.17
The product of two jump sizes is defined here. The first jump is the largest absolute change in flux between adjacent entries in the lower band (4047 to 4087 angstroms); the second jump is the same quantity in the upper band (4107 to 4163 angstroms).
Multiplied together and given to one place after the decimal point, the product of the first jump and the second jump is 3.5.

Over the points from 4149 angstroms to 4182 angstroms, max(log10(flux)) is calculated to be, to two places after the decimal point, 1.37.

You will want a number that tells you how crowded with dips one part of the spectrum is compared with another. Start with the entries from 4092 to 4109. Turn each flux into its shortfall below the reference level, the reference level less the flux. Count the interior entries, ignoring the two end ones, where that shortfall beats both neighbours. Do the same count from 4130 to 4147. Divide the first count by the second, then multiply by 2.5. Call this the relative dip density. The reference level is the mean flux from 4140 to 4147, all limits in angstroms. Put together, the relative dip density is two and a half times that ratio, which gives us 2.5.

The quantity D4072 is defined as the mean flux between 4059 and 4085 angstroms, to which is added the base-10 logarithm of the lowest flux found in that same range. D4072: 20.9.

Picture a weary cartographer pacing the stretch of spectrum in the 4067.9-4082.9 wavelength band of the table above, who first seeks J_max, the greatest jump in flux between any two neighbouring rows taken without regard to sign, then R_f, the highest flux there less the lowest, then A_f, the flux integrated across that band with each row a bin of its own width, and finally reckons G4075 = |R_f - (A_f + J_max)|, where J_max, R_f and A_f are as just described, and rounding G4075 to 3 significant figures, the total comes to 299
